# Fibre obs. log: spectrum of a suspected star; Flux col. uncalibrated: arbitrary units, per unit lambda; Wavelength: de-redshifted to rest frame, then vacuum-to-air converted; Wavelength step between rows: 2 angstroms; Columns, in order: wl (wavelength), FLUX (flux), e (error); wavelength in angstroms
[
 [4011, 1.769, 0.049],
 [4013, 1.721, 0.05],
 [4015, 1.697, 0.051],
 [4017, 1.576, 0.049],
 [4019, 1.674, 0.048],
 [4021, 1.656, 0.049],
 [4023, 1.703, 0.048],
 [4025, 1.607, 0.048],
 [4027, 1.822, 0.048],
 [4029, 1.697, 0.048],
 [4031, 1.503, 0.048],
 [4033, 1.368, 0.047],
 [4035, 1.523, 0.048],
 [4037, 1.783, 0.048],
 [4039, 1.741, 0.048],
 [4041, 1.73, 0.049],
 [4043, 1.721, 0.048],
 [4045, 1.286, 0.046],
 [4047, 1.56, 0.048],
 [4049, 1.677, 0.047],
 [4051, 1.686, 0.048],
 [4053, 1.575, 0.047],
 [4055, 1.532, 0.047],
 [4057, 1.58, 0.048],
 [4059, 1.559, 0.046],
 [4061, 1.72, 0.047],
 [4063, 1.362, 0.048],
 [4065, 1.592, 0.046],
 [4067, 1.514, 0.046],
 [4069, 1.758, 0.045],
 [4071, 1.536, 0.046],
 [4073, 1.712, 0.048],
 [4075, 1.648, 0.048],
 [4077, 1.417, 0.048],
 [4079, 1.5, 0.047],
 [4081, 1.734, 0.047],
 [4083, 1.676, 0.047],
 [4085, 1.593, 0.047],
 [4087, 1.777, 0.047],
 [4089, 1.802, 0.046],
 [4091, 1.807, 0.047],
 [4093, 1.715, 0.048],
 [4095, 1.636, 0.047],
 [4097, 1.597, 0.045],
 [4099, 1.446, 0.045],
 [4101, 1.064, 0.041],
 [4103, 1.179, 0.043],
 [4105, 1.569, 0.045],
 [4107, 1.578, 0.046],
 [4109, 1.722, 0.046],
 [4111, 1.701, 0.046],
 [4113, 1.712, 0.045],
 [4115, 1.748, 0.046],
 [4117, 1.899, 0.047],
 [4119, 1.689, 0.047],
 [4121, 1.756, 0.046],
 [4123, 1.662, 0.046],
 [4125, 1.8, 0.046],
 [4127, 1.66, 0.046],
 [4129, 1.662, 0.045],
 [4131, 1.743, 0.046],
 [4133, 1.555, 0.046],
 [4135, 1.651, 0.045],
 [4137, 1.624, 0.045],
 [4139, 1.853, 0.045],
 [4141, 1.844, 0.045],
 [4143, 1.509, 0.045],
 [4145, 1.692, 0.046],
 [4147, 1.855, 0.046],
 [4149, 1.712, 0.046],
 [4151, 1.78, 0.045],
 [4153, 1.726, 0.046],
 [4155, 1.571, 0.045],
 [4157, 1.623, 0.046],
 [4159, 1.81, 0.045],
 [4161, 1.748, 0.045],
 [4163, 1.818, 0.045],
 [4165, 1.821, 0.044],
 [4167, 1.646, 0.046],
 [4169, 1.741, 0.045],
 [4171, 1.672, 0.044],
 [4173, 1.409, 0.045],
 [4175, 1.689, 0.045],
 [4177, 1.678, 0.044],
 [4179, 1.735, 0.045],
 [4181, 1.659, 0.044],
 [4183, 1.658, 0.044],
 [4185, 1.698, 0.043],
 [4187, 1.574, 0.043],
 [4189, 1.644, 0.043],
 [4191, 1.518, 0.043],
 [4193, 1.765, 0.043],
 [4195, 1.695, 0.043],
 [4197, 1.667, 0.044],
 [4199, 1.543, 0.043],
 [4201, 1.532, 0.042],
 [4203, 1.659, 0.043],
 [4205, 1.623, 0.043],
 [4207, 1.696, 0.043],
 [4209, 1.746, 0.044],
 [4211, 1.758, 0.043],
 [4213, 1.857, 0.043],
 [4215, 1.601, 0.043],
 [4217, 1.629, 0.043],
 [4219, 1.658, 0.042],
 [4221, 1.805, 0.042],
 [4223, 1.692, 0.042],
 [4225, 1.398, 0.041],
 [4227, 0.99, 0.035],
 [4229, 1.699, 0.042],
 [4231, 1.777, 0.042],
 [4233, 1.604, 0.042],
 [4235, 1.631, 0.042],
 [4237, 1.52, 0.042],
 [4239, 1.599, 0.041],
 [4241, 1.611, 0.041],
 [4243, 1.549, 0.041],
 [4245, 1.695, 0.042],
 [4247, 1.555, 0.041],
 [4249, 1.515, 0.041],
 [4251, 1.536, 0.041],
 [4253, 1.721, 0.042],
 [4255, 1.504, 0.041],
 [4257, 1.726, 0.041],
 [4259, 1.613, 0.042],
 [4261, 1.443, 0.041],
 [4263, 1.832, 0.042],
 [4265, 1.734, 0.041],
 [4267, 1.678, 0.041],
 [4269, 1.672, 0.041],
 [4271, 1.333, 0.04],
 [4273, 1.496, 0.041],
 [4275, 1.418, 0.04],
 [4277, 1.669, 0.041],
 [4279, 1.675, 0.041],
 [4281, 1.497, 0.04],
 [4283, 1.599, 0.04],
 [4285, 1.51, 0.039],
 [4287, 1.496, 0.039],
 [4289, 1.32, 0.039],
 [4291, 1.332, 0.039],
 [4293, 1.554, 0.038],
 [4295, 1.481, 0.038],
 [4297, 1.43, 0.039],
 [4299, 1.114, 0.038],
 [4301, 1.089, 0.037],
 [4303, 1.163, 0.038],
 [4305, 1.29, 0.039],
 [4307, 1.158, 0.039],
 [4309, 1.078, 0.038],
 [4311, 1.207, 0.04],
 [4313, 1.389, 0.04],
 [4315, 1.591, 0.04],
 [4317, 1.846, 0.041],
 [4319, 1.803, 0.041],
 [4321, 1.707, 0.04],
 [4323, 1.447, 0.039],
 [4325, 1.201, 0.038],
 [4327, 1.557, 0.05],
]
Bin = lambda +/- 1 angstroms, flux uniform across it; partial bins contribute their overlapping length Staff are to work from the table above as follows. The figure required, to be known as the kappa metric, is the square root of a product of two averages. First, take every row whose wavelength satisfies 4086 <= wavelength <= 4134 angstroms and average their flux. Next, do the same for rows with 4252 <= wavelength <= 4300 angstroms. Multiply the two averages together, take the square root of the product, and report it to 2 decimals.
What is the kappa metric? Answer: 1.59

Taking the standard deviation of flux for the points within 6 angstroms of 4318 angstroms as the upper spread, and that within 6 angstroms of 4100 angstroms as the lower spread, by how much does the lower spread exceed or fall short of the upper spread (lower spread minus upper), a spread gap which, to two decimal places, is 0.05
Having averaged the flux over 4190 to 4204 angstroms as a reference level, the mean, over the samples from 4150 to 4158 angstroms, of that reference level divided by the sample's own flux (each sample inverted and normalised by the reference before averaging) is 0.97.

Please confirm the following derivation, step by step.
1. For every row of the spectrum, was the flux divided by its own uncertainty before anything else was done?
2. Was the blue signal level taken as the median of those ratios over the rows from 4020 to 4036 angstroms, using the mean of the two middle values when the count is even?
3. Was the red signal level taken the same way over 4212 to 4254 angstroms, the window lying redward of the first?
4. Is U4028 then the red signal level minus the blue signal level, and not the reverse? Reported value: 5.2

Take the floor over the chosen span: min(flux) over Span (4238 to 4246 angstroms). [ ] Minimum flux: 1.549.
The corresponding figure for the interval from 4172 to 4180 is 1.409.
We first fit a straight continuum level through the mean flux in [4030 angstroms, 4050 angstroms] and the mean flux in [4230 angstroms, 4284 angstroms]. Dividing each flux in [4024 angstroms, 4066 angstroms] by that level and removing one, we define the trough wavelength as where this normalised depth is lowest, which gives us 4045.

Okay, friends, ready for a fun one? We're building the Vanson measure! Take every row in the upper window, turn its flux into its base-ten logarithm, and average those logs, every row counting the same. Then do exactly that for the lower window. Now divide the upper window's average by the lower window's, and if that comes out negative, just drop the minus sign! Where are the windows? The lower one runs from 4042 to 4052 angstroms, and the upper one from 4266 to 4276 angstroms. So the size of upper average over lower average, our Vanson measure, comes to 0.91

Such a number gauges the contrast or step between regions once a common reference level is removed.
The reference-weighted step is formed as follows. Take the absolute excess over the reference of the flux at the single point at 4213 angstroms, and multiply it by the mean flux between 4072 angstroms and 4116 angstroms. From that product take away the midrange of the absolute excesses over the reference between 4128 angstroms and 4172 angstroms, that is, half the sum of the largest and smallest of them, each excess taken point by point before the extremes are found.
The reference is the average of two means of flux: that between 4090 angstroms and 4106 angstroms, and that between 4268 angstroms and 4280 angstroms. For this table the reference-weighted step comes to 0.4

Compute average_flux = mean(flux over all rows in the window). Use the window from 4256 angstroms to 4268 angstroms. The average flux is 1.67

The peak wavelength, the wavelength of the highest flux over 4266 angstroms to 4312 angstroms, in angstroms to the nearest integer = 4267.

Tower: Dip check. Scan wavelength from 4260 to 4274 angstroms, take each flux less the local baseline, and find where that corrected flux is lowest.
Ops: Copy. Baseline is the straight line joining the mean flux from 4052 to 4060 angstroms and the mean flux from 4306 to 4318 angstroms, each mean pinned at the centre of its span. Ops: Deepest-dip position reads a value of 4271 angstroms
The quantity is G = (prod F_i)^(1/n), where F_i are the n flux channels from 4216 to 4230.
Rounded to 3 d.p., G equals 1.527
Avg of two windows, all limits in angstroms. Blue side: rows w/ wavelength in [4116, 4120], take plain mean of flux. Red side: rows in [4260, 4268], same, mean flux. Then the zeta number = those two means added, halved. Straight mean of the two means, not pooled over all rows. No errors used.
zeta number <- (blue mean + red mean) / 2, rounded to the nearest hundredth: 1.73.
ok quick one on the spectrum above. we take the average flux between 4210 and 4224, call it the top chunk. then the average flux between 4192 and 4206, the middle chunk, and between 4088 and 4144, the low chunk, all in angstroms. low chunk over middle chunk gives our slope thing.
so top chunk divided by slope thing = 1.71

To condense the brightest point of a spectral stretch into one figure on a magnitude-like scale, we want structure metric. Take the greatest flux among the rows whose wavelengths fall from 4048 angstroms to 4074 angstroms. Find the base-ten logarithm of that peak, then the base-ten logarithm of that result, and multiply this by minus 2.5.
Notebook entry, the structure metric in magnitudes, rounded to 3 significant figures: 1.53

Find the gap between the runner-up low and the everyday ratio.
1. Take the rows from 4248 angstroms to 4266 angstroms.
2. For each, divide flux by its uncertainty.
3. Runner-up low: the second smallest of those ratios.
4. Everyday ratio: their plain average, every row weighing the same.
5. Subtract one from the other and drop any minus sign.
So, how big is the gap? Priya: 2.6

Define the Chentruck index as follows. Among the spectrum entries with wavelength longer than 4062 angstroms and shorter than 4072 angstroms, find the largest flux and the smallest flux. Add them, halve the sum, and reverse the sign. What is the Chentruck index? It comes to -1.56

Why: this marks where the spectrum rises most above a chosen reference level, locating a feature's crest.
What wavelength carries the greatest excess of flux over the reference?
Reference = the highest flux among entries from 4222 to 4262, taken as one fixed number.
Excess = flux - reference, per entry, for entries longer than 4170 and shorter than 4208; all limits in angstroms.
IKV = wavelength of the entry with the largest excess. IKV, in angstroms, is 4193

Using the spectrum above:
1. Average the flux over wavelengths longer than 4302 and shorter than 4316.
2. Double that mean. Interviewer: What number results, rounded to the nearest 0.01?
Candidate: 2.54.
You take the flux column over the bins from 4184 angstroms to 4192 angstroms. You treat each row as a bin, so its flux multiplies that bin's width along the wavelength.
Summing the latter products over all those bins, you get 12.9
